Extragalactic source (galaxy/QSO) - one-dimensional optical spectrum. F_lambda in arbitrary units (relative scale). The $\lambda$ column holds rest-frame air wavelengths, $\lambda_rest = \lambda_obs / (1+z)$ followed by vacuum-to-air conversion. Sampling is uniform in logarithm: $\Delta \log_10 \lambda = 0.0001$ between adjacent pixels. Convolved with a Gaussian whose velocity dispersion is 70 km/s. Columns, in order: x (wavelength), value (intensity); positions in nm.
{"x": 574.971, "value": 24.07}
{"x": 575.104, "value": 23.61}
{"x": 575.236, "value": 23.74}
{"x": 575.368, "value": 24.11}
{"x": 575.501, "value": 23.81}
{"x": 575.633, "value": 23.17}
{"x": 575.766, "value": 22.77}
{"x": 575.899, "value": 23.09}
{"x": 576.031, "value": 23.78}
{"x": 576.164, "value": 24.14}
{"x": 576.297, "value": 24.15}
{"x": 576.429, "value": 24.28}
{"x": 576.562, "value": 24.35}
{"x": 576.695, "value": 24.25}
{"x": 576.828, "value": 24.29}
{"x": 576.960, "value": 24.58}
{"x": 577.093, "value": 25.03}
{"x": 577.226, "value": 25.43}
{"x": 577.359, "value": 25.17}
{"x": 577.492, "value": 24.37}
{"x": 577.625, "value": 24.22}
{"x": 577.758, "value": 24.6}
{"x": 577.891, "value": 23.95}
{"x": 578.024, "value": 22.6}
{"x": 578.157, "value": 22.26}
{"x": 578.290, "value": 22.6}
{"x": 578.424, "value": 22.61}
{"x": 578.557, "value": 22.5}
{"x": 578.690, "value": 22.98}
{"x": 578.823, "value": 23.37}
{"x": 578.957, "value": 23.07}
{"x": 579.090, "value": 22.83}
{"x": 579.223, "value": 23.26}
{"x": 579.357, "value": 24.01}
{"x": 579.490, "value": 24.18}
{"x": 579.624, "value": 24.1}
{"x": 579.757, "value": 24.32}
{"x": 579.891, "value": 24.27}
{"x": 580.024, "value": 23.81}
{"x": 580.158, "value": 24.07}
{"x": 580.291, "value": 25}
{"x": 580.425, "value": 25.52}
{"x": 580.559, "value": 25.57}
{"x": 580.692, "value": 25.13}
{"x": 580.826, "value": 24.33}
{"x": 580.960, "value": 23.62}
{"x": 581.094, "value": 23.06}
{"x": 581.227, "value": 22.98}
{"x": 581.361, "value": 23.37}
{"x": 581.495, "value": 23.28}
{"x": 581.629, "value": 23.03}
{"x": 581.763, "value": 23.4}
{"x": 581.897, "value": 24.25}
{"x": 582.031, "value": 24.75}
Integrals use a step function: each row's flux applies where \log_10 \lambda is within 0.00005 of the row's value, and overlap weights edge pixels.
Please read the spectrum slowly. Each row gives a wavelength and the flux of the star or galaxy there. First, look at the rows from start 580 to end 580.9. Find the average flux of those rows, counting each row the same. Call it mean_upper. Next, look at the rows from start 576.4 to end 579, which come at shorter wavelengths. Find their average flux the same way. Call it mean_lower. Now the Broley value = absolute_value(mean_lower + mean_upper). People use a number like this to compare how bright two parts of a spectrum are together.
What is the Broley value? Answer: 48.6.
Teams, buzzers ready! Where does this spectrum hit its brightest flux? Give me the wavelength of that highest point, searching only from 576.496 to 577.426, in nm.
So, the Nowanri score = 577.226 nm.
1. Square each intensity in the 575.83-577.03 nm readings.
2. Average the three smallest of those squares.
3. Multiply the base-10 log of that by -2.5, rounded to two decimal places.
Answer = -6.87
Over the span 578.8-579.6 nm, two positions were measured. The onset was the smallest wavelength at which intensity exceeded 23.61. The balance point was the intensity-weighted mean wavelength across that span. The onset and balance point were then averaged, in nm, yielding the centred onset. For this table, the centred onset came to 579.26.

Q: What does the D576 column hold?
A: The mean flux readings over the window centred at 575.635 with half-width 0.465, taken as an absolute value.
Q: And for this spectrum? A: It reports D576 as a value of 23.5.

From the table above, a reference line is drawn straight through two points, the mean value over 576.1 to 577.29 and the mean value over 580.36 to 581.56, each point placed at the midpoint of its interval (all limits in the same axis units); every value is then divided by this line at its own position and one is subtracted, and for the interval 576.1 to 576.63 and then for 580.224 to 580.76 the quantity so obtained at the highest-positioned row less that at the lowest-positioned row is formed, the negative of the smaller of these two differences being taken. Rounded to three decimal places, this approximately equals -0.007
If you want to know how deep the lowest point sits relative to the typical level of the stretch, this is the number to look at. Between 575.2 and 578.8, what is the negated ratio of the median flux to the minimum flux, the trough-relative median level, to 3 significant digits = -1.08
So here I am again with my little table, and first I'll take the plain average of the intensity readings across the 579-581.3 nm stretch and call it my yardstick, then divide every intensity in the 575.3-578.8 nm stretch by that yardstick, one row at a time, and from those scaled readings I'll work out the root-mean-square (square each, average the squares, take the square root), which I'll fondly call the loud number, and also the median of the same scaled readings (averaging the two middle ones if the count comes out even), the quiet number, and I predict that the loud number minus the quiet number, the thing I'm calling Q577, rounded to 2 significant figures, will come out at -0.012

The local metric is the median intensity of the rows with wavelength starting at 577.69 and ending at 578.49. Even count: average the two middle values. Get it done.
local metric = 22.6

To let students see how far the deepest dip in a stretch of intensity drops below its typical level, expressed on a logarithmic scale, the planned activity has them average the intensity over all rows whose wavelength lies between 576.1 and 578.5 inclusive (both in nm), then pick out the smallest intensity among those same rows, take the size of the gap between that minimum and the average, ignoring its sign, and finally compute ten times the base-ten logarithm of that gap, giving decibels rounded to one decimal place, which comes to 2.5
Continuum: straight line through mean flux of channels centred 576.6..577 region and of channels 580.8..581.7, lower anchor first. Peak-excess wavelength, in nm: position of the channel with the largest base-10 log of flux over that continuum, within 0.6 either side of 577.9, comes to 577.359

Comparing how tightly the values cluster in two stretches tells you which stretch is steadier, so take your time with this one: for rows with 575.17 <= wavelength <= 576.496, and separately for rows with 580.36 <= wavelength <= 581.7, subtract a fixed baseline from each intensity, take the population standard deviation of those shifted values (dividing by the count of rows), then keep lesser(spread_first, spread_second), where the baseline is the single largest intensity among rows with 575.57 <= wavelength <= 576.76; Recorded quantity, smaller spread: 0.49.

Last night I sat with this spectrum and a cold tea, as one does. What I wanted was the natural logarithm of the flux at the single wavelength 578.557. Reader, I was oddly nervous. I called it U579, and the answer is 3.11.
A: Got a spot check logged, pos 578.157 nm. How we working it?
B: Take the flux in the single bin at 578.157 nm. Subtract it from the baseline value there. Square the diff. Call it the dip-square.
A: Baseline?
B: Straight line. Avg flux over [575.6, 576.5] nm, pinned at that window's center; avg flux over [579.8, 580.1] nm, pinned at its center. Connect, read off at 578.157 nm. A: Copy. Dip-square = 2.5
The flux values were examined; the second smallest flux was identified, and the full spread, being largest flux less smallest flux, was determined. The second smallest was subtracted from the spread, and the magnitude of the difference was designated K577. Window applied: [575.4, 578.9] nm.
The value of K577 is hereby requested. 19.3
